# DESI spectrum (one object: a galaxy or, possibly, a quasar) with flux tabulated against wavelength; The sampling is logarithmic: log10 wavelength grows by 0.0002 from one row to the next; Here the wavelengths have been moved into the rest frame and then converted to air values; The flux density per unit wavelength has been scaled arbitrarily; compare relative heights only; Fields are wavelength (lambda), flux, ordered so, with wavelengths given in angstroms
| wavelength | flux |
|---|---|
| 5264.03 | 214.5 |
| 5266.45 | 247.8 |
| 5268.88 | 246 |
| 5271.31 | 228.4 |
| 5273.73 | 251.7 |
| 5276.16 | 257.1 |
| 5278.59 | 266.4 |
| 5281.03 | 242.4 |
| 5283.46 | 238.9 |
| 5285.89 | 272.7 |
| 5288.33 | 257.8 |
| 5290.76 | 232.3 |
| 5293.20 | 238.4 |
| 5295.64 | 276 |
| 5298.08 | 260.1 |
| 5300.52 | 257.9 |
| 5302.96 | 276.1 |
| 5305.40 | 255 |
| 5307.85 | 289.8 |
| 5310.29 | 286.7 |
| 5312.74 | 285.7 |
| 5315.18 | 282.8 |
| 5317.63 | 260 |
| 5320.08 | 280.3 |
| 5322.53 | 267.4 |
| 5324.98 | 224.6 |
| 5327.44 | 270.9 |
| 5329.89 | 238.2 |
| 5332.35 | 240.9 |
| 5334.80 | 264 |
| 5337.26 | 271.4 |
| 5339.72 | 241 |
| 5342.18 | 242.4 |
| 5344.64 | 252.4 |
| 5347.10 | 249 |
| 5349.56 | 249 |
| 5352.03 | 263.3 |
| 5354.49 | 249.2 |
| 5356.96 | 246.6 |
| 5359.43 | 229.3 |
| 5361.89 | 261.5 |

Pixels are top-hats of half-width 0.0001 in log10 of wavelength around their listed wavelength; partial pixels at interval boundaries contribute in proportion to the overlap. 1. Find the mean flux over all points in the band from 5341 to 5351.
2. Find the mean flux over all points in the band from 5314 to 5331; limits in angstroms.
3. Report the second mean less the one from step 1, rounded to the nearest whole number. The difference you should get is 12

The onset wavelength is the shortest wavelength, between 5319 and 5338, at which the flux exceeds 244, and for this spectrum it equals 5320.08 angstroms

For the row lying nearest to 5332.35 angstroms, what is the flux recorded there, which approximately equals 240.9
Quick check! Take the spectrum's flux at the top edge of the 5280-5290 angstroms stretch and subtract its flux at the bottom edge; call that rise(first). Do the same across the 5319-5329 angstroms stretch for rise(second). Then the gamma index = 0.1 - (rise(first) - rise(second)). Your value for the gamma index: -25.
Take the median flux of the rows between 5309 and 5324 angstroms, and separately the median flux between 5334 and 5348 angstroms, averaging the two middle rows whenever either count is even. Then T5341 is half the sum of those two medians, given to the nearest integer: 266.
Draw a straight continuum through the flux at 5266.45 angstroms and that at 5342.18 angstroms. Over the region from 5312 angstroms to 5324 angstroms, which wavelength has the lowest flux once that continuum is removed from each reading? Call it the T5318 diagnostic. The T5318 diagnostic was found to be 5317.63 angstroms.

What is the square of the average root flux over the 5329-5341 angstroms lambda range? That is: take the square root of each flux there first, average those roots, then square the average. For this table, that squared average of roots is 251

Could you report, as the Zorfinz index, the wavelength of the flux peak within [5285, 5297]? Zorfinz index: 5295.64 angstroms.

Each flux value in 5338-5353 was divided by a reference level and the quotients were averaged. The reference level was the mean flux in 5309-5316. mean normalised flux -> 0.875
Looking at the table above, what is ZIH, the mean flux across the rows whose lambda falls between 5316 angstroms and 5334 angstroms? 255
